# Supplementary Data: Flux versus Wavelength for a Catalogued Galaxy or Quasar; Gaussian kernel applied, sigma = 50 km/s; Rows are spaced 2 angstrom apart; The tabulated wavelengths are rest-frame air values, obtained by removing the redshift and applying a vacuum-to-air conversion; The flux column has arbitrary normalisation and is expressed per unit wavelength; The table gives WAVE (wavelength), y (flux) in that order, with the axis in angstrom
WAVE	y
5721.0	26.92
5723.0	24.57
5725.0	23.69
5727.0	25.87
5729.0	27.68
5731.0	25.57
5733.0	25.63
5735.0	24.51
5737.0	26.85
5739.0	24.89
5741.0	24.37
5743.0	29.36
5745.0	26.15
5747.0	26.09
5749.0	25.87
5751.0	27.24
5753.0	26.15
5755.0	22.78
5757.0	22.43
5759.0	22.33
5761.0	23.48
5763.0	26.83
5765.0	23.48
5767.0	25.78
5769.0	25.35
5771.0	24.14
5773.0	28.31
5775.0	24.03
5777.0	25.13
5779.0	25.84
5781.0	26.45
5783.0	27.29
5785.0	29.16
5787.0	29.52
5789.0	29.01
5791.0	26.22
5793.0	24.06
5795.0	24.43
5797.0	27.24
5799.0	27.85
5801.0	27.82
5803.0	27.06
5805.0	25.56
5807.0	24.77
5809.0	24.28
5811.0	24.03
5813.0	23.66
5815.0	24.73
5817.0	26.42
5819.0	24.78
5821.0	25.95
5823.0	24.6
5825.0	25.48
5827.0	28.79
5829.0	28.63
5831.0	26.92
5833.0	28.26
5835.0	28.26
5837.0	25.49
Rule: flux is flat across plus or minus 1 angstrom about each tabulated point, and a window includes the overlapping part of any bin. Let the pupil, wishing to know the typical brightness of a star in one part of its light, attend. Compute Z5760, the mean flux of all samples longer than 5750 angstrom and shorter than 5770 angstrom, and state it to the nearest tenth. 24.6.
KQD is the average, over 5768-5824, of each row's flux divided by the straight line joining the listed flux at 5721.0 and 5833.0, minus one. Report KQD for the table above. -0.066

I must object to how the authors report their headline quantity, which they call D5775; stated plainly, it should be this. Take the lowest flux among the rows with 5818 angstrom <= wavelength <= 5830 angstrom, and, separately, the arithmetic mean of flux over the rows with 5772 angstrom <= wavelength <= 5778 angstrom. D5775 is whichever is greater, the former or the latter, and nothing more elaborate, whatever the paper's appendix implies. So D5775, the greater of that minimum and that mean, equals 25.8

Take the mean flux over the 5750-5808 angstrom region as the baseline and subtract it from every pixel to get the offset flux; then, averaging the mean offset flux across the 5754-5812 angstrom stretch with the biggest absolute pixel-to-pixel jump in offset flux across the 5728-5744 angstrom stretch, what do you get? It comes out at 2.41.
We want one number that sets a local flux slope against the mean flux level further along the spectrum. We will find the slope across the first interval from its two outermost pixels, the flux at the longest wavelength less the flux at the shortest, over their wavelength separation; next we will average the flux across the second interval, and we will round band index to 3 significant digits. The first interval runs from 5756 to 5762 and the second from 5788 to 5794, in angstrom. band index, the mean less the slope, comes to 26.2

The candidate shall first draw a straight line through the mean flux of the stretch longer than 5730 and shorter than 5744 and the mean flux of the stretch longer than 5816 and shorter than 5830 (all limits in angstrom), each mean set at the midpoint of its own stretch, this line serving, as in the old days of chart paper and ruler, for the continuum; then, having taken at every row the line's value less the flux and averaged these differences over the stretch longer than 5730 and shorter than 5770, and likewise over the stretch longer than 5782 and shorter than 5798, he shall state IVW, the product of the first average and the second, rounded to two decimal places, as -0.65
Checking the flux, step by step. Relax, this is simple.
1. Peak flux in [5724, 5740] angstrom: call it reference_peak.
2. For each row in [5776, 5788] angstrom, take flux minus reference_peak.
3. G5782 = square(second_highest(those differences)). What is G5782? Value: 2.2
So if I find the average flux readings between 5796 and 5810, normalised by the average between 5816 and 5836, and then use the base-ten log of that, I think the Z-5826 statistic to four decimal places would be -0.0072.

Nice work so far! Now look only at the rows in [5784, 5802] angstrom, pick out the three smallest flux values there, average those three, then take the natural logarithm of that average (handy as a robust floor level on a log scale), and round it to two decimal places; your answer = 3.22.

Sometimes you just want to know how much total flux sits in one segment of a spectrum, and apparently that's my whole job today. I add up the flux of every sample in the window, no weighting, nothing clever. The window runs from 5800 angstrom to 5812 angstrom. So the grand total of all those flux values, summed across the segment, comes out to 154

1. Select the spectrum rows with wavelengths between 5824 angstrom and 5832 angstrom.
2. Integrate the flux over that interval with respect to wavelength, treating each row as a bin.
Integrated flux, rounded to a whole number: 220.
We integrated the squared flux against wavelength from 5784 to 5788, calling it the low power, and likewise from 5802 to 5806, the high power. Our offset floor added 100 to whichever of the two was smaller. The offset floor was 2871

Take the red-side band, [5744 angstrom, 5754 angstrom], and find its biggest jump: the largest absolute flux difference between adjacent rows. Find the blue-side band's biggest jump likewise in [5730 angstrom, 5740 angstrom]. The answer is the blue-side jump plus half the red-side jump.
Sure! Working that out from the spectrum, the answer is 3.0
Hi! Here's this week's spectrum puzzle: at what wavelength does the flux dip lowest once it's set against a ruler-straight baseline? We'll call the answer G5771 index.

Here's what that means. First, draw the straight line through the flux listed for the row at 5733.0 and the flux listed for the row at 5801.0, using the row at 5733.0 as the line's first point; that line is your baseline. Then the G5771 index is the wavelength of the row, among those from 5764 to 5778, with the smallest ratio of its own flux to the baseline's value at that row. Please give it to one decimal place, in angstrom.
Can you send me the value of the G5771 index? 5765.0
